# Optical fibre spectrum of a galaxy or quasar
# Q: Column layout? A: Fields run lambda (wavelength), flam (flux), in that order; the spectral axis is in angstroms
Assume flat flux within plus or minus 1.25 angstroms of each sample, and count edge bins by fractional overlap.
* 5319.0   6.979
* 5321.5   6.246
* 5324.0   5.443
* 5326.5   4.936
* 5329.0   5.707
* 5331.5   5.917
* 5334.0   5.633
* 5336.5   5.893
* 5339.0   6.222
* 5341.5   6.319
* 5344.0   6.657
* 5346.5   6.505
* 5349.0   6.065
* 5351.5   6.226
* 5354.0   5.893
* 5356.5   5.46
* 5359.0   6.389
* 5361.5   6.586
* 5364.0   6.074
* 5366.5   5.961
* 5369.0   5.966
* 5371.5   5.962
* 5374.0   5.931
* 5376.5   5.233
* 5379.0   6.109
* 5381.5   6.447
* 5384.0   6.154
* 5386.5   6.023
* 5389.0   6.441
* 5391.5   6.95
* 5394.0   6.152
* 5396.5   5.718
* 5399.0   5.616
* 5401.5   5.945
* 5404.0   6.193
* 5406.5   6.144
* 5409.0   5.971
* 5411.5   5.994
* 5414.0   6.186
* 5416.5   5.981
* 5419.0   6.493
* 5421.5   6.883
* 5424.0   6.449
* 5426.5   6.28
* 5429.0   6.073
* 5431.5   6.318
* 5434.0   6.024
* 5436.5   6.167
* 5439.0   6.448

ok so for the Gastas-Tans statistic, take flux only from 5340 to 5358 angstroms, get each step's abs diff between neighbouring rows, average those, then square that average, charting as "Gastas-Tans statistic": 0.10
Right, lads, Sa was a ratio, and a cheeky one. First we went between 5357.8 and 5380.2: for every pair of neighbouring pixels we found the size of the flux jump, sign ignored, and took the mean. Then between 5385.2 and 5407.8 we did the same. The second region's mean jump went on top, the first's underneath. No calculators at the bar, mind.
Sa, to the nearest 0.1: 1.2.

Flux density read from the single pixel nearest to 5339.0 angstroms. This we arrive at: 6.222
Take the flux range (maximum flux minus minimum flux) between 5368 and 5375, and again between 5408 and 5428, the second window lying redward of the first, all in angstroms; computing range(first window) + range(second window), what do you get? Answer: 0.95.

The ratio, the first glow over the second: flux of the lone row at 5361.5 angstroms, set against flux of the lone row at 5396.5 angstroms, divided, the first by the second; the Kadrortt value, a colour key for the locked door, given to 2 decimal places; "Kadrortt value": 1.15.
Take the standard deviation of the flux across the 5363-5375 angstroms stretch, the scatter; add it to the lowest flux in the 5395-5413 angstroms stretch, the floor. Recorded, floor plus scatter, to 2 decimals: 5.67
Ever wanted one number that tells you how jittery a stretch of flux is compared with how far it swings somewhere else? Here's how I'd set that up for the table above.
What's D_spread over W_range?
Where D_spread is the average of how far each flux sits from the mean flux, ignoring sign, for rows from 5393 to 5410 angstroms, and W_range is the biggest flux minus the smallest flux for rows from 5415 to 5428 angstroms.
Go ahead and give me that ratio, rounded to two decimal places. 0.19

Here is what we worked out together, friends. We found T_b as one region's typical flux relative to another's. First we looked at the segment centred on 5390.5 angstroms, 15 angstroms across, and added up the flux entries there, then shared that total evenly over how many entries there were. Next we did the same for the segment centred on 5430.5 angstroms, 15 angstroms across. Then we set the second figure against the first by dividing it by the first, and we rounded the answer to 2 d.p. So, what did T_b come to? 1.00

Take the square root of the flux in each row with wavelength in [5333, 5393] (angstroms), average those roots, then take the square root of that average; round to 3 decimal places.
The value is 1.573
